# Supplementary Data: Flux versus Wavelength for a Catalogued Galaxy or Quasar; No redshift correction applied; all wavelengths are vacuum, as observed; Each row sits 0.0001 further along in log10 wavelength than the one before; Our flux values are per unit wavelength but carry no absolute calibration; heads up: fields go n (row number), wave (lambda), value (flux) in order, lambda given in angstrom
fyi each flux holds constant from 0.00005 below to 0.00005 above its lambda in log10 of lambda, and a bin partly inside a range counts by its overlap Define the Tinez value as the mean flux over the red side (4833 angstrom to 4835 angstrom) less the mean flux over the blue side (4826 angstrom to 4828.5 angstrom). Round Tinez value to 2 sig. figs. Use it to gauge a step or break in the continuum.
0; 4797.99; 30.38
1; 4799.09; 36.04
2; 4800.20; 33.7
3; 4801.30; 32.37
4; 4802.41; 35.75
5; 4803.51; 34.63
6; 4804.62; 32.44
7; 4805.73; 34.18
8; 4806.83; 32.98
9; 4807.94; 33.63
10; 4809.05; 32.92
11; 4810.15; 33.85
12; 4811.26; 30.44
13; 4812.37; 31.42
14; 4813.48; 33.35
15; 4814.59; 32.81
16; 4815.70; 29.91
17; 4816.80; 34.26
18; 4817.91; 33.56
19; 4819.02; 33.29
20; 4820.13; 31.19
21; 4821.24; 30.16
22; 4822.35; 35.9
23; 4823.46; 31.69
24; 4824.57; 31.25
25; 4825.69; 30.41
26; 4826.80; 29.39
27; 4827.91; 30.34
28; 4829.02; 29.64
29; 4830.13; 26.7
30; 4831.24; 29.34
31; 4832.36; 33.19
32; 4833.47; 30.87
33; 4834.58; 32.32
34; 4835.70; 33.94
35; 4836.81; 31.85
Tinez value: 1.7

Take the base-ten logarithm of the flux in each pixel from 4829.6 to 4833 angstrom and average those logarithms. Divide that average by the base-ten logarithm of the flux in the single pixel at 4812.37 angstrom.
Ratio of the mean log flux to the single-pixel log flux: 0.98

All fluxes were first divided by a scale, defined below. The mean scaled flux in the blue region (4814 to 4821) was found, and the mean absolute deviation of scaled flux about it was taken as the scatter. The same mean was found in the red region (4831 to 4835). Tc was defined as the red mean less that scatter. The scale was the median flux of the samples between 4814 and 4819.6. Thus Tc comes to 0.91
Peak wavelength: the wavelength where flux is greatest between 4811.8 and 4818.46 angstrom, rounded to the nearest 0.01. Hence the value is 4816.80 angstrom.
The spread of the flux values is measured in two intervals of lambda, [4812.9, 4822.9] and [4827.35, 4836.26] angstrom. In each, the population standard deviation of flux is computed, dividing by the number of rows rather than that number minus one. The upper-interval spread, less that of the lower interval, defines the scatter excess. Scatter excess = 0.3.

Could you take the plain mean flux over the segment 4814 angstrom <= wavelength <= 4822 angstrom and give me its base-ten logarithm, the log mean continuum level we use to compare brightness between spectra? 1.51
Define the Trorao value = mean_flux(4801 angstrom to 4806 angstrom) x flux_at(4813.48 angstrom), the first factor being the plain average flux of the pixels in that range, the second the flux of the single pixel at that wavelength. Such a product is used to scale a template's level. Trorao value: 1130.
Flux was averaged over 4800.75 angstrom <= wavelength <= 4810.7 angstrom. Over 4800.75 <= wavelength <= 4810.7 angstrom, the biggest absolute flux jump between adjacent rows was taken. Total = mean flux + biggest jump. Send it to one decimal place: 37.0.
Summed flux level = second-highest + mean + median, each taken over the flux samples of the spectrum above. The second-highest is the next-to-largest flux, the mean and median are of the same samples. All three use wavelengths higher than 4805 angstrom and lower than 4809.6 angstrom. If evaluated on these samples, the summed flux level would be 100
